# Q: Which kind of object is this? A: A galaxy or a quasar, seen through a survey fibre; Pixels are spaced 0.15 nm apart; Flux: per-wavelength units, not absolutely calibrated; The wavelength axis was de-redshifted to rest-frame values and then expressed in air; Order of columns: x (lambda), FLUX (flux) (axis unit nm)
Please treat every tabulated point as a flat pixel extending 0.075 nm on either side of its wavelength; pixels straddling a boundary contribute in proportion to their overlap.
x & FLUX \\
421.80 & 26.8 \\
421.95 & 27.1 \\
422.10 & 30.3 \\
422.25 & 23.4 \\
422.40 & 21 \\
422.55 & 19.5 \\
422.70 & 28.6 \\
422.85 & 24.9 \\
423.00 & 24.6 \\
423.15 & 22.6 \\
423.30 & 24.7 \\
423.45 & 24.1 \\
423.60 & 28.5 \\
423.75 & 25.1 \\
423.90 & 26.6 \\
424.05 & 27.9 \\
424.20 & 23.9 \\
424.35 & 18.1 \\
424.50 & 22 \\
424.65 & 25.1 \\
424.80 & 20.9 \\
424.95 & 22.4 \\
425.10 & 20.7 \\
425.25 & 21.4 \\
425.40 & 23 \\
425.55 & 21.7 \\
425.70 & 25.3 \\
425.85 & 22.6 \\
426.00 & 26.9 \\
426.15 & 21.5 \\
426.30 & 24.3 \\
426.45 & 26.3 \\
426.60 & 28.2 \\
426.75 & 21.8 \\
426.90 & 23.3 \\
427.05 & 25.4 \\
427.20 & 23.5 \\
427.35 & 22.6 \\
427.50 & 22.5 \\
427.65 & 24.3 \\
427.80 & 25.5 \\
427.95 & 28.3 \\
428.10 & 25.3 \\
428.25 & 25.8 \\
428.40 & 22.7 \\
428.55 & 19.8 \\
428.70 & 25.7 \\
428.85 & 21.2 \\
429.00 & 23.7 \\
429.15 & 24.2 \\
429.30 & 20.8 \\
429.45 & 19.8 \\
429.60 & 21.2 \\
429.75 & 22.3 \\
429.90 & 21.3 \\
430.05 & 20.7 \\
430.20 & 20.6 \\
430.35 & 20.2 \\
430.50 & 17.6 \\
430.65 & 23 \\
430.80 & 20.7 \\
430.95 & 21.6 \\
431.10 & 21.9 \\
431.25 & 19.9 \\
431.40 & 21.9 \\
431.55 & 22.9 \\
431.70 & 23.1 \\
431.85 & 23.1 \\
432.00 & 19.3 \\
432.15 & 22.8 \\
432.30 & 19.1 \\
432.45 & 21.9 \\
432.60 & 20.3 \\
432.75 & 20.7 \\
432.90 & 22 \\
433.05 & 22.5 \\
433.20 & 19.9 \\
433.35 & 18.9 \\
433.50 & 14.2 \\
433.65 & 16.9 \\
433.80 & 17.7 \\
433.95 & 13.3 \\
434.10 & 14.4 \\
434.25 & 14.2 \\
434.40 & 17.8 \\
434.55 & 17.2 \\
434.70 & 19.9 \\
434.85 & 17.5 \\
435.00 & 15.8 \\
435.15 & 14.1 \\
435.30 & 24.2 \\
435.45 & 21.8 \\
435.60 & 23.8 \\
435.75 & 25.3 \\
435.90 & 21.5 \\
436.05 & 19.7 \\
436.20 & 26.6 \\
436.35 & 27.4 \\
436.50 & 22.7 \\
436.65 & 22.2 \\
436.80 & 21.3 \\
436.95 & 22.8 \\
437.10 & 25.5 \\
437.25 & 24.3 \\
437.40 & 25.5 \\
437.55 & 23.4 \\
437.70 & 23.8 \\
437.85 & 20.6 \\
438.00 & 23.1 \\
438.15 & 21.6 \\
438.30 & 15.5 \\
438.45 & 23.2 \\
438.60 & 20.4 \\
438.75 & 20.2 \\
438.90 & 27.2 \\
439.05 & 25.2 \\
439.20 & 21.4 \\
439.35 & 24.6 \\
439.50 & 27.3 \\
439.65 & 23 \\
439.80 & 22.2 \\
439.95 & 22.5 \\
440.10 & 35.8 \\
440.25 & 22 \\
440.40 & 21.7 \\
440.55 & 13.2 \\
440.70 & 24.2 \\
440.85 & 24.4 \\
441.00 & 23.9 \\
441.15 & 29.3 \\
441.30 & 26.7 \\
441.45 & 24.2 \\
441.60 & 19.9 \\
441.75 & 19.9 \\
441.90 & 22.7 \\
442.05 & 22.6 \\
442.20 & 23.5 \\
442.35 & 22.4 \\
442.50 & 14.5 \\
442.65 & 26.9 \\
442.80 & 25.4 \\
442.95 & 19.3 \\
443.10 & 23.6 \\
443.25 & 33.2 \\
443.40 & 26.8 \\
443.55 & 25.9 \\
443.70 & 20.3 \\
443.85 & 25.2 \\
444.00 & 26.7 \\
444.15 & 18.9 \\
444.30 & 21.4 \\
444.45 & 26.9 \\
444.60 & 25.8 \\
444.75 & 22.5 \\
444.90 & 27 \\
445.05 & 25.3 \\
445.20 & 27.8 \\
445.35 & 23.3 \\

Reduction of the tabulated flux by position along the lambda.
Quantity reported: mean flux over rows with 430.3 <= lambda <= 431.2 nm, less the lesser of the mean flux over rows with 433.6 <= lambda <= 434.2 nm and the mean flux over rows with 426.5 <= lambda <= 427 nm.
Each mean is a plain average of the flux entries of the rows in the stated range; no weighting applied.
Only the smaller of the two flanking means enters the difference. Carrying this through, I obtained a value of 5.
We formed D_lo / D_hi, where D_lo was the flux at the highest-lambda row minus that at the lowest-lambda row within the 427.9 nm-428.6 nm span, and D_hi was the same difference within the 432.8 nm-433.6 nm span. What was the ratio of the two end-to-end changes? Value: 1.1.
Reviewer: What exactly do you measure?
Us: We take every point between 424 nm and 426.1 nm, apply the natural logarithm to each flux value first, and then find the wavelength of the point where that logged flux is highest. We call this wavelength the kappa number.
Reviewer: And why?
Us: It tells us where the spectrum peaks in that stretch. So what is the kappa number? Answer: 424.05 nm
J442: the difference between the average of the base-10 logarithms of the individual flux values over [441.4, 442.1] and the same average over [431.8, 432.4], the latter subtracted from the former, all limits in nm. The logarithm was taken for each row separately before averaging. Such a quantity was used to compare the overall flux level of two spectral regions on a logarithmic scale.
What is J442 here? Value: 0.02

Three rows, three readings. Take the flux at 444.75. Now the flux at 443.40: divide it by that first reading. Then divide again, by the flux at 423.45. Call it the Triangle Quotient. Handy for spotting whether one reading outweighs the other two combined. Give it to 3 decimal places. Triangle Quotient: 0.049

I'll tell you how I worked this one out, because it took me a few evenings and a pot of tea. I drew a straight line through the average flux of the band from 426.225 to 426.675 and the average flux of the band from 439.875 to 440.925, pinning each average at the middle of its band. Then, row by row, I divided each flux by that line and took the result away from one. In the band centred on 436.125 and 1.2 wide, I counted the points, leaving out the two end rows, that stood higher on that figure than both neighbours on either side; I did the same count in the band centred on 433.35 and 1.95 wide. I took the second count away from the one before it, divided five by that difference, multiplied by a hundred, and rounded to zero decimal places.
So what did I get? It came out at -250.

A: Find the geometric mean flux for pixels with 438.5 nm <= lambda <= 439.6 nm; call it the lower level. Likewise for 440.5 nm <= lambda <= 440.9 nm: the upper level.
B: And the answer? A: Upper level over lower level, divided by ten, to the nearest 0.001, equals 0.084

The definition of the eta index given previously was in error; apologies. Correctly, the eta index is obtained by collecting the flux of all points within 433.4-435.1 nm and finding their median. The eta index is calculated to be 16.9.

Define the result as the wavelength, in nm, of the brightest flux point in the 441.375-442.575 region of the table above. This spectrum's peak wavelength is 441.45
